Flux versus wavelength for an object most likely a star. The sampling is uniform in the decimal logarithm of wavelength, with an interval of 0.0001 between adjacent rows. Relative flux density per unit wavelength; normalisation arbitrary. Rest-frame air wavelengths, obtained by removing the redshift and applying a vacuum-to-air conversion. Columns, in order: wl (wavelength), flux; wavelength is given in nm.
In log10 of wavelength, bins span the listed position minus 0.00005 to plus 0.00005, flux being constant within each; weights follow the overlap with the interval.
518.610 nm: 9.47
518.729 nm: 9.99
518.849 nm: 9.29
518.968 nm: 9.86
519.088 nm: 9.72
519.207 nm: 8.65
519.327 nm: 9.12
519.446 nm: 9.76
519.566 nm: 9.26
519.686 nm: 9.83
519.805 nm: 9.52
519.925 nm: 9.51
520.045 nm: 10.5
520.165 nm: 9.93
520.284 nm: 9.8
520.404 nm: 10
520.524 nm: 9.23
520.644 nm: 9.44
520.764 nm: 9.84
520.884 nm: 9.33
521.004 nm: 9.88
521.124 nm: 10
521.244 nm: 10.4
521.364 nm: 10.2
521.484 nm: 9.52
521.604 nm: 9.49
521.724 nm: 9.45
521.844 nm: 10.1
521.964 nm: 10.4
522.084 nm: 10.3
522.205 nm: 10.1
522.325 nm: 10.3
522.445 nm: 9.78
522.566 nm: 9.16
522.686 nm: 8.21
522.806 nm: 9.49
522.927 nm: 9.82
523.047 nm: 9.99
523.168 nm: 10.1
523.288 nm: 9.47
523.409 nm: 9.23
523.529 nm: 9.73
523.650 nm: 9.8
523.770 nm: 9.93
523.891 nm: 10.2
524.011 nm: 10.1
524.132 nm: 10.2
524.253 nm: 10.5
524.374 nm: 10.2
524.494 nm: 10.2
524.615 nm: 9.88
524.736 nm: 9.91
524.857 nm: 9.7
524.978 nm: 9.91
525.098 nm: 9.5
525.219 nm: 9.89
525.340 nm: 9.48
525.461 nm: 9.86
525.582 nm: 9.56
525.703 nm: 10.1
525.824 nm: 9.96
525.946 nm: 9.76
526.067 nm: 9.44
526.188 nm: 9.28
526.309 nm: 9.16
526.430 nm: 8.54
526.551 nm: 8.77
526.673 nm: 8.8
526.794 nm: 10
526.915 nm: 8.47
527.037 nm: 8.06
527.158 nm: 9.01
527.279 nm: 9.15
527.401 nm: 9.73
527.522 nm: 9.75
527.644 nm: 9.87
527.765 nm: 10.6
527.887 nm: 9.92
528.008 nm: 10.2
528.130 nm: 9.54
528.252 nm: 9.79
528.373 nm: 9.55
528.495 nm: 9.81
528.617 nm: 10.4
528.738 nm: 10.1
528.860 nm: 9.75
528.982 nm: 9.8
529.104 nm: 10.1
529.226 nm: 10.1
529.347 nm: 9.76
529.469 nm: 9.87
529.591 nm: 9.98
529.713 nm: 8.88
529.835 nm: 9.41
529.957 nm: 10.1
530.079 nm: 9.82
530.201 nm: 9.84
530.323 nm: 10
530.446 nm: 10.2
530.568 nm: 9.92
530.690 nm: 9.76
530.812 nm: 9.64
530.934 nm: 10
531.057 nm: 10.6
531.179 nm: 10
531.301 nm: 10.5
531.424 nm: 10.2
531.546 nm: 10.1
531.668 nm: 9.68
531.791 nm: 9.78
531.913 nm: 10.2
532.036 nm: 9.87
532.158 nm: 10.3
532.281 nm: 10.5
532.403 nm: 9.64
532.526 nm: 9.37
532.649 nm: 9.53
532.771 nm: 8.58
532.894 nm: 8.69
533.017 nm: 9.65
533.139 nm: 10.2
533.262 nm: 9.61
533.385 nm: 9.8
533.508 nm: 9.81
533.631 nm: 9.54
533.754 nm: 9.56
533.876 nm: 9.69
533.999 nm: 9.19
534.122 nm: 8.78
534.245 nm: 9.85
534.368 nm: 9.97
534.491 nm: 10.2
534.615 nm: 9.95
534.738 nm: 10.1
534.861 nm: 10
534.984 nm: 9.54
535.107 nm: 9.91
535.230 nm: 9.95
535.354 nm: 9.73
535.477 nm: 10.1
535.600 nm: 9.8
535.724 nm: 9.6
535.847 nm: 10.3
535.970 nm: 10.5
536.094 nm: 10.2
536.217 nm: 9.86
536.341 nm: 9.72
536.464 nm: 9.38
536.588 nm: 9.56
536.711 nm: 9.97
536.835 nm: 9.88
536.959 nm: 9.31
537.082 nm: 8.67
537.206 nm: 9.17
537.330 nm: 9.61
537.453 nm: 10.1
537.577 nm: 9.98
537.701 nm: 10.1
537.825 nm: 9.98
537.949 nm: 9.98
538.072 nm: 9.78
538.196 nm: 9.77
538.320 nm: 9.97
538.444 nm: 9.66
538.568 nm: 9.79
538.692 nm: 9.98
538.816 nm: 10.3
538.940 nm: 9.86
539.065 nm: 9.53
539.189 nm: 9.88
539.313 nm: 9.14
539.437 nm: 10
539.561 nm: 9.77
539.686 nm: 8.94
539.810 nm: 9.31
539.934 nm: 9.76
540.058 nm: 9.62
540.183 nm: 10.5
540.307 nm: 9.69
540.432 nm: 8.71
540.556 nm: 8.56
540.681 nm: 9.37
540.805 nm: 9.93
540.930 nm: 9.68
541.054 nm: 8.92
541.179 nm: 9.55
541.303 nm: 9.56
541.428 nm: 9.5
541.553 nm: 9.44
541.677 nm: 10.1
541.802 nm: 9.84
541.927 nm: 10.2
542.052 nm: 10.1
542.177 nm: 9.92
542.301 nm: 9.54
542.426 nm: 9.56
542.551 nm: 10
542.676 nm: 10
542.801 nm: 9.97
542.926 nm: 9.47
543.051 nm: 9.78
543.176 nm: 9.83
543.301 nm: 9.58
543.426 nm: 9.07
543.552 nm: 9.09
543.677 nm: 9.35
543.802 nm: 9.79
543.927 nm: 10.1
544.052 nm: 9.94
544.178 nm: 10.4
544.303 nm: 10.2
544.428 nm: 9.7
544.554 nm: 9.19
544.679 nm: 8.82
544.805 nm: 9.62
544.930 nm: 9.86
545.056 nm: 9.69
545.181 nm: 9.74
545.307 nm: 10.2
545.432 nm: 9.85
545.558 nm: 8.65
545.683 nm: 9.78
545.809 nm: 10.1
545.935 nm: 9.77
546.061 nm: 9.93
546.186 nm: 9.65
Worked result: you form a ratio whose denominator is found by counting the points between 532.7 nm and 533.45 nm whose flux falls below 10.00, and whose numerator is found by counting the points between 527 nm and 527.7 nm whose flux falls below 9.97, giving 1.2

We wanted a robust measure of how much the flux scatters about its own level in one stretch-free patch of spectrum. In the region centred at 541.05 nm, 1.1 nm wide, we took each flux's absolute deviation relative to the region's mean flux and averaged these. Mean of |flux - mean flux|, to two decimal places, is 0.29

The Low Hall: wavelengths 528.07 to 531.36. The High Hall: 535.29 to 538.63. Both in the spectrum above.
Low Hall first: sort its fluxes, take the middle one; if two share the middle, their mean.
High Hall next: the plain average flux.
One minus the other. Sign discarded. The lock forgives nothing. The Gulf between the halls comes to 0.075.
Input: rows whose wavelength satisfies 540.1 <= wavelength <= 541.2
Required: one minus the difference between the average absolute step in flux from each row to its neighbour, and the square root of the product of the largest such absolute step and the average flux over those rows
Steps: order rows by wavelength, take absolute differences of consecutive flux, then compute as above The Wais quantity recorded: 3.42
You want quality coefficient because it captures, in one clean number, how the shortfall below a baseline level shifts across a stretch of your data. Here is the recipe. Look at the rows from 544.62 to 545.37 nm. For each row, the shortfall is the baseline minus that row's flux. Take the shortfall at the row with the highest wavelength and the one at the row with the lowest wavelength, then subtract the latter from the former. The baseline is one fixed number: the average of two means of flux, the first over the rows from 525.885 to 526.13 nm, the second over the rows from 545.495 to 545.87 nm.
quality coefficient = -1.4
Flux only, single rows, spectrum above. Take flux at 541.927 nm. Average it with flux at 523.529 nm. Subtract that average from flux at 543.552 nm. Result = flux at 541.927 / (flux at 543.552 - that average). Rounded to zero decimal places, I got -12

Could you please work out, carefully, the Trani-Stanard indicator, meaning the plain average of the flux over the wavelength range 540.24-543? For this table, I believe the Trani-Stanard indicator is 9.62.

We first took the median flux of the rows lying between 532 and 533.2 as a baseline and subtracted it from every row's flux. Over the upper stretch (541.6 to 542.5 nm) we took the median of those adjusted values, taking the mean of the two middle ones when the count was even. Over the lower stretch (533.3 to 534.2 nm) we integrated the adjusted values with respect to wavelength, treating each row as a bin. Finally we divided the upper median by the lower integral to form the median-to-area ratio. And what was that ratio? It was -2.0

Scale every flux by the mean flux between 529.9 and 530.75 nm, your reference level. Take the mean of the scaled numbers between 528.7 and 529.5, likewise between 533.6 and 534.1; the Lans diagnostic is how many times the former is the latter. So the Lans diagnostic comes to 1.05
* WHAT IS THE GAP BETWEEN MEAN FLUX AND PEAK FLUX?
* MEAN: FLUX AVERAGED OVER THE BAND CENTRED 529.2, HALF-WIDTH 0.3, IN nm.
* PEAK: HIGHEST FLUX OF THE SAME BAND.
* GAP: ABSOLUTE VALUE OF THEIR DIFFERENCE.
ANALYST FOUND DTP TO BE 0.2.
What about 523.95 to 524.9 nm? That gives 0.4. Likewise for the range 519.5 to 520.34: 0.7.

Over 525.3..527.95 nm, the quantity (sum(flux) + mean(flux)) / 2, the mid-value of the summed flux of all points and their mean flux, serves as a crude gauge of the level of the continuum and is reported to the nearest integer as 108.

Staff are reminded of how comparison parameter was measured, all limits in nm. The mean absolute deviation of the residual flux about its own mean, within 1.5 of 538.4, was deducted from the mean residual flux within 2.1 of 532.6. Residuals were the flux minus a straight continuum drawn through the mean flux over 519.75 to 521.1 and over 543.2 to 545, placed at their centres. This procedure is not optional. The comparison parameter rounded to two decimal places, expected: -0.21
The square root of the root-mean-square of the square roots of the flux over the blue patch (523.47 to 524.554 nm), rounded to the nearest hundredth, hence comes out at 1.78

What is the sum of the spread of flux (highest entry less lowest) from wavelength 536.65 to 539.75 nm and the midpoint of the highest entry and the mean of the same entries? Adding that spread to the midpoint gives 11.6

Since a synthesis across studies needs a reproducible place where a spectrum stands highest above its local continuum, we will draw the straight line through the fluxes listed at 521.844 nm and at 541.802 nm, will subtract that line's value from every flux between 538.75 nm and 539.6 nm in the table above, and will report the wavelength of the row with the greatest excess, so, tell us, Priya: 538.816 nm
